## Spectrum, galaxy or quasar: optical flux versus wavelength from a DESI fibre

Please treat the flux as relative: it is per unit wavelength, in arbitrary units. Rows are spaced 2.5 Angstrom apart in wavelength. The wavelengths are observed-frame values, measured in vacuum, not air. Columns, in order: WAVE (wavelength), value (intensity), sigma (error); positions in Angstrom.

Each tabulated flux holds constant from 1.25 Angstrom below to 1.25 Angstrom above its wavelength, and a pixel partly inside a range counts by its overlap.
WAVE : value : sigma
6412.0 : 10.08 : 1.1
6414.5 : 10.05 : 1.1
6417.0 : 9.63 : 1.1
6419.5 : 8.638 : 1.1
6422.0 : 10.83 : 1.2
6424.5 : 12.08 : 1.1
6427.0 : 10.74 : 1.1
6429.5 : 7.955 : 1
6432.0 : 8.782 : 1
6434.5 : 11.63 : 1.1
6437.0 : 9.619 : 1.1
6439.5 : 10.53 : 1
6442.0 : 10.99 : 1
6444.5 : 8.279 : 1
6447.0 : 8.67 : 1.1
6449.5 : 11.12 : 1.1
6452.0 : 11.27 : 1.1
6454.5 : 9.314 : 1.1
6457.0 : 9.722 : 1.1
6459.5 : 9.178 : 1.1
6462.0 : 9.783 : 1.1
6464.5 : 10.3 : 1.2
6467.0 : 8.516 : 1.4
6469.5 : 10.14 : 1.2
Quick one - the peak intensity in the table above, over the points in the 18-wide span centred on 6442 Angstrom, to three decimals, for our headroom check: 11.630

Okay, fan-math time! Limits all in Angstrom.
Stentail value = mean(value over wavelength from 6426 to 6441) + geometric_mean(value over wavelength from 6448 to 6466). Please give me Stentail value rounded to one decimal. 19.9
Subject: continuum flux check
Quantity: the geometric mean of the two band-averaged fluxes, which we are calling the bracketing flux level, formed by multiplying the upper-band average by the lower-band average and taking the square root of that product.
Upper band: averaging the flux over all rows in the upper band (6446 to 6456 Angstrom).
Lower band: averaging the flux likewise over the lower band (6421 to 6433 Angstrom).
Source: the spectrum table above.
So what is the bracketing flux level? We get 10.1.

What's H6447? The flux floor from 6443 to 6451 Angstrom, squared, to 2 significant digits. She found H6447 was 69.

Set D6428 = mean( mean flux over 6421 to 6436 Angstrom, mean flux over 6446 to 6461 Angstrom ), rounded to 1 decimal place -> 10.1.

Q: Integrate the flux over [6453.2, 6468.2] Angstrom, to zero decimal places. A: 142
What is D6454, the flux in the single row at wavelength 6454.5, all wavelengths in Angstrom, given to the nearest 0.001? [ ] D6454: 9.314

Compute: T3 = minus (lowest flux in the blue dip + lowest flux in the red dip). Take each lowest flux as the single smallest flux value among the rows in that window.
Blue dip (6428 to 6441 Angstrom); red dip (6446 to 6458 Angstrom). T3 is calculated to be -16.6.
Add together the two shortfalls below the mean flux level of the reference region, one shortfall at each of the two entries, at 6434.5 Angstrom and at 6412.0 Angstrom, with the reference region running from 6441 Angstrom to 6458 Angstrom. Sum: -2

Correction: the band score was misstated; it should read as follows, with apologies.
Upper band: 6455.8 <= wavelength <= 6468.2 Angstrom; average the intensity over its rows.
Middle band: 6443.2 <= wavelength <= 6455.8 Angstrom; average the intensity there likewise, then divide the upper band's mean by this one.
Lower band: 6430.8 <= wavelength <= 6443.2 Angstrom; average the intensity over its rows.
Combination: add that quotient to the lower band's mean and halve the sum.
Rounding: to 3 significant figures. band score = 5.64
